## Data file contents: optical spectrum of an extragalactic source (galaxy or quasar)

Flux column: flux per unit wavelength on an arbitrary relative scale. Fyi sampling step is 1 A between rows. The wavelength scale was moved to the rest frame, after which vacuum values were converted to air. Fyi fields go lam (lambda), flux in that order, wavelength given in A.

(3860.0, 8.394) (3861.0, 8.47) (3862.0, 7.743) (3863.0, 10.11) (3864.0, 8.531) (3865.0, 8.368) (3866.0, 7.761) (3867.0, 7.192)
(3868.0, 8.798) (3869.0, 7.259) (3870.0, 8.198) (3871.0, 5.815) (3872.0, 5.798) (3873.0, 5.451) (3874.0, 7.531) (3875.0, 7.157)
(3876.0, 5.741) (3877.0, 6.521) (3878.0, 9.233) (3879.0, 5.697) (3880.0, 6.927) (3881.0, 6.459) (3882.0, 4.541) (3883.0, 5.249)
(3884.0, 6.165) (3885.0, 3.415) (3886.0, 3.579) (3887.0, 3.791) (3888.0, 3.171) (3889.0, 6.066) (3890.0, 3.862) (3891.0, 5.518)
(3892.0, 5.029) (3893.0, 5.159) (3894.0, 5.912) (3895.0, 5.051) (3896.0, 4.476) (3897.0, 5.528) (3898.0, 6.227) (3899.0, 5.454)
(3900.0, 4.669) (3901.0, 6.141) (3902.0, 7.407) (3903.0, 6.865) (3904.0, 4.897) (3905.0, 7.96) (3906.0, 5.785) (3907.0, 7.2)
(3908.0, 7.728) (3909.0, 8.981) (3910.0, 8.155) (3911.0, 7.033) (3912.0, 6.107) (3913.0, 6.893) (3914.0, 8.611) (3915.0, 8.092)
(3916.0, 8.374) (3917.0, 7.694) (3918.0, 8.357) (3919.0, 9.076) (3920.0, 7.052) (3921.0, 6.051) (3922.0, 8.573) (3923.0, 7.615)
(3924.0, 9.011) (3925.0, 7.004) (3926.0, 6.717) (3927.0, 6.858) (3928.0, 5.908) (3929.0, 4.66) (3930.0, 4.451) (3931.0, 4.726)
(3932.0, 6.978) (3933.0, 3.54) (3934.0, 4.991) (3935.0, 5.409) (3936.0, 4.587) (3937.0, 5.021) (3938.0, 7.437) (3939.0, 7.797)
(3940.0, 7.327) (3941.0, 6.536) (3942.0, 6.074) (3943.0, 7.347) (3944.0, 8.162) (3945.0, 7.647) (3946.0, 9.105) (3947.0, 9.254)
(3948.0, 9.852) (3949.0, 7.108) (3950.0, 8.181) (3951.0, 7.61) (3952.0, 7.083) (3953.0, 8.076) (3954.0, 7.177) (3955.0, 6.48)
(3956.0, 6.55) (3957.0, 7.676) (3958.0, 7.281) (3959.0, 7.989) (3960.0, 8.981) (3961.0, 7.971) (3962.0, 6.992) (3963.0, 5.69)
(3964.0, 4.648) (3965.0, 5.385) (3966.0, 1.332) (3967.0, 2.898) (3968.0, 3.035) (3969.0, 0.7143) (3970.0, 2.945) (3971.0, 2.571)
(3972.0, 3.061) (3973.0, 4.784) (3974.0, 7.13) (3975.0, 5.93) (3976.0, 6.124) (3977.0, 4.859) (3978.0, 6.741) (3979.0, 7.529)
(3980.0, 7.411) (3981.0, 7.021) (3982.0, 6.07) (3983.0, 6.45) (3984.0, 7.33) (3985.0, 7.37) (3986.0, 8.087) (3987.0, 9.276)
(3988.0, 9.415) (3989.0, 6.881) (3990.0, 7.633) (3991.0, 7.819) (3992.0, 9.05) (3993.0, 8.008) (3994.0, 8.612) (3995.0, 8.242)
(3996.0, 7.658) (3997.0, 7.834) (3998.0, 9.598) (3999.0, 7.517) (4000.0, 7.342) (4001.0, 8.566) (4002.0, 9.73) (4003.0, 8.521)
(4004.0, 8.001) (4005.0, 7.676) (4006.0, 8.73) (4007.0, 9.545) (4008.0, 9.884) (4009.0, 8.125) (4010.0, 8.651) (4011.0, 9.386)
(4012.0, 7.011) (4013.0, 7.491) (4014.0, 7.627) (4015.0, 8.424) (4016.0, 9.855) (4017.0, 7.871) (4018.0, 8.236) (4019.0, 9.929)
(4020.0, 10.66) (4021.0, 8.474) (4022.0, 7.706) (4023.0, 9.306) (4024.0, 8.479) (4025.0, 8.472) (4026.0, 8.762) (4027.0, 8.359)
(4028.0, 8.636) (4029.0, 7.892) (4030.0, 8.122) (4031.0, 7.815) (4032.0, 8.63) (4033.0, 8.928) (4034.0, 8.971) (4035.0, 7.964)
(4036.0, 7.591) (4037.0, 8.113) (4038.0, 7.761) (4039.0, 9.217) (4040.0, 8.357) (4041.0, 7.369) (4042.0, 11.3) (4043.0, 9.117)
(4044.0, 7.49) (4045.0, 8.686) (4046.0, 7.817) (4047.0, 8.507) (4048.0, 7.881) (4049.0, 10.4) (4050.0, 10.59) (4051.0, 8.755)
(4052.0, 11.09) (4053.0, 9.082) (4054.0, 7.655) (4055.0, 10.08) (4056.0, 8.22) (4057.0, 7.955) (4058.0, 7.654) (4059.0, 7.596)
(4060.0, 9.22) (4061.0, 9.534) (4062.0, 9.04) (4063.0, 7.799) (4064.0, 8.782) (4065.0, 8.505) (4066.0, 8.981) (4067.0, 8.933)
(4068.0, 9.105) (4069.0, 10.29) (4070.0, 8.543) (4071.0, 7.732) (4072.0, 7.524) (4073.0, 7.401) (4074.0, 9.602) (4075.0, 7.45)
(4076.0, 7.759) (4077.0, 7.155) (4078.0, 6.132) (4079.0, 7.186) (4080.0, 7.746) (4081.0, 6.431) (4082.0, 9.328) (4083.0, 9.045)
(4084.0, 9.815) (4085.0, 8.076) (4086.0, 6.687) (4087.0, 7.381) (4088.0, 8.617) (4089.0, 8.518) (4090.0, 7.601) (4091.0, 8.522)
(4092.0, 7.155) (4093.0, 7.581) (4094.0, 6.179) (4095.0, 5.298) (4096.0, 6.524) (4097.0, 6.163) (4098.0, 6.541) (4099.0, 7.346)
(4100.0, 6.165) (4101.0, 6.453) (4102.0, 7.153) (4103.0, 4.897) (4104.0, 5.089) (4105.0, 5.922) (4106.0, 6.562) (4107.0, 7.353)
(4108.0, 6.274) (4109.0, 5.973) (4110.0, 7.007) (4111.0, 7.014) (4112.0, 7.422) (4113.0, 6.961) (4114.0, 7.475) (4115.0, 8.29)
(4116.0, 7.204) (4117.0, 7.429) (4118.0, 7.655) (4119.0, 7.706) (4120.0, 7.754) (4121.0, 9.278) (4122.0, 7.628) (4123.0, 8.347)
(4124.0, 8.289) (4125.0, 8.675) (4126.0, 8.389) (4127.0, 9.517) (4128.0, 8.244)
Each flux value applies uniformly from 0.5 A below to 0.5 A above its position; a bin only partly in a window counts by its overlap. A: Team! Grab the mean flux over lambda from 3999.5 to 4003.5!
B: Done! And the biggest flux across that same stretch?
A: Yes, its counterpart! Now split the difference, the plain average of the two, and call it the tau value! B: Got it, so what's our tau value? 9.13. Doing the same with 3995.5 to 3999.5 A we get 8.87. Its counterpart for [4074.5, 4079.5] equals 7.45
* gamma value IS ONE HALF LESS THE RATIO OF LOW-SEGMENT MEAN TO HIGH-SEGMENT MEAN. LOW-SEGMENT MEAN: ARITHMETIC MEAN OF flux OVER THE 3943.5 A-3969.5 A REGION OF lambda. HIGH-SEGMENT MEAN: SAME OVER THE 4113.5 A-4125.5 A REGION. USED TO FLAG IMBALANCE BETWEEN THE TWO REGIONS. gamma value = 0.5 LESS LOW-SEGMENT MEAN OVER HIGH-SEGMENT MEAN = -0.33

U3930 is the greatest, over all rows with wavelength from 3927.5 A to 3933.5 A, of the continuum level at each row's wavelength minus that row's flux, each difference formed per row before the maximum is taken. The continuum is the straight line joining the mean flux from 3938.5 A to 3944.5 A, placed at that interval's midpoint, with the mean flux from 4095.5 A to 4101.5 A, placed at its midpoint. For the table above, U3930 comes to 3.7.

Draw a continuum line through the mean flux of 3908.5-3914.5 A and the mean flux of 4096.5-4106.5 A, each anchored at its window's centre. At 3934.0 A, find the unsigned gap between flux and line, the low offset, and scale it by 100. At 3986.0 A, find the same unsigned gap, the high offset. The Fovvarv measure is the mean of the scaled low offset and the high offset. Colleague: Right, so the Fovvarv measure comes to 124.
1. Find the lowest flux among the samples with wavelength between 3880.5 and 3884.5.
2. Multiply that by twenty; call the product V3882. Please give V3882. 91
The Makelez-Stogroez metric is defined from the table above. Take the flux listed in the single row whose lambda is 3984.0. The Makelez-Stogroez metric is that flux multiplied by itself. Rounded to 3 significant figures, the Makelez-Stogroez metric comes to 53.7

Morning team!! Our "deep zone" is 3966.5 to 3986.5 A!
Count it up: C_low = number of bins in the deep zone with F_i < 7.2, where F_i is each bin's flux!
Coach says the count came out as 15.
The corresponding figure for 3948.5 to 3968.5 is 12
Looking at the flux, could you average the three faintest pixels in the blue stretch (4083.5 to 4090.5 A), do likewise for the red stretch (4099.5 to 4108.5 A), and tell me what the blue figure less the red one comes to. 1.9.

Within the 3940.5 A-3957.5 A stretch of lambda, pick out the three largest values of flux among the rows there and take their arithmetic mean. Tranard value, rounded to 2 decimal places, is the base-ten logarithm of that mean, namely 0.97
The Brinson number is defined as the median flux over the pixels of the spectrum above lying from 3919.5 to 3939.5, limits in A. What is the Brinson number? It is 6.4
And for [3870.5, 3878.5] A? 6.2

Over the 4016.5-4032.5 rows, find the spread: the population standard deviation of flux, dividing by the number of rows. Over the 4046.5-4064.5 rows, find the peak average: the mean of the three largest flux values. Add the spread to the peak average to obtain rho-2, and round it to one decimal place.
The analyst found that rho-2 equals 11.5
